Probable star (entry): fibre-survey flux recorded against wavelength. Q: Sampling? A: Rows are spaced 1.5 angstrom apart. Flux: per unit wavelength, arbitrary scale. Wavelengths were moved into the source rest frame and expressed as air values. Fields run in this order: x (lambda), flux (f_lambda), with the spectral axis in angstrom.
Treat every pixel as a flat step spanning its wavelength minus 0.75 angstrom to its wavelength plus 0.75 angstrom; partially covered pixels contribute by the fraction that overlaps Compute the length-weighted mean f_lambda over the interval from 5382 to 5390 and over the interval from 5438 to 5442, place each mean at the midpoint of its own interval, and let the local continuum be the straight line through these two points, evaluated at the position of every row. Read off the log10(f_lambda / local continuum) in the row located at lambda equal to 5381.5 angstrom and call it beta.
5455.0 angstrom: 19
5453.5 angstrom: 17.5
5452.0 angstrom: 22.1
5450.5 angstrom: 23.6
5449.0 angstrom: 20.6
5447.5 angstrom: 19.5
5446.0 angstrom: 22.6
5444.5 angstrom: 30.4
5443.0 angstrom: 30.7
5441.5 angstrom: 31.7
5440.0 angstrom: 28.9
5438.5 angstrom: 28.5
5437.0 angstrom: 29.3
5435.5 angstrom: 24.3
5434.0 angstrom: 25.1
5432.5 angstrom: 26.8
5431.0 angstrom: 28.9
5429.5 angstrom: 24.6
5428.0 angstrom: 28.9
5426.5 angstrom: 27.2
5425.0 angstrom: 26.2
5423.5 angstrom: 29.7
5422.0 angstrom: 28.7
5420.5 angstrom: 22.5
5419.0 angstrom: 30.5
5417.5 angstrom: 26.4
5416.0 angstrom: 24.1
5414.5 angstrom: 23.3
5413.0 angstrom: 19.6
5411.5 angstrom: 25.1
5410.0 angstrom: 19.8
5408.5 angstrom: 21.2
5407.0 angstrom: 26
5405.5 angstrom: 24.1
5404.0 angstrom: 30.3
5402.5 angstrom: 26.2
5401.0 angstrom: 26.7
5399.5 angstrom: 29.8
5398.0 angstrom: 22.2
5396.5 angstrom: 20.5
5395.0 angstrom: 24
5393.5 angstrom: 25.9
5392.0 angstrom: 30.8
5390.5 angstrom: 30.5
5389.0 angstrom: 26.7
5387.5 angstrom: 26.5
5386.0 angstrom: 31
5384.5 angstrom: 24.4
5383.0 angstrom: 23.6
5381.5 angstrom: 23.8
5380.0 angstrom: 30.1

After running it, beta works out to -0.042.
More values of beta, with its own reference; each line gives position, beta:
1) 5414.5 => -0.082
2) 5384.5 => -0.034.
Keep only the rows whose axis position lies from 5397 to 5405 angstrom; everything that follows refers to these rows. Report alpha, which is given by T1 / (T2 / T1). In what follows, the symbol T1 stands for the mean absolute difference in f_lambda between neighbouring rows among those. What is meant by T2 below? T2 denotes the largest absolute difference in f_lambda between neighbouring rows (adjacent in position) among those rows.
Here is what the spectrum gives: 1.9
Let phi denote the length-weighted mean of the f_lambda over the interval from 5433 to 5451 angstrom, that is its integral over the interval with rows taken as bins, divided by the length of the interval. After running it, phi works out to 26.3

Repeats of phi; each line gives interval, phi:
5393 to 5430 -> 25.3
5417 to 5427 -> 27.3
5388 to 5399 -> 25.9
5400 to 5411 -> 25.0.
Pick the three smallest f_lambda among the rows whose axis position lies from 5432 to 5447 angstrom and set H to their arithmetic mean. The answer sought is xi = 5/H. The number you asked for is 0.208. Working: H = 24.0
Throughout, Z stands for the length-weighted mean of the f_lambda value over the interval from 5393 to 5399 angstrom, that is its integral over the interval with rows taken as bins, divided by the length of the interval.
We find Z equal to 23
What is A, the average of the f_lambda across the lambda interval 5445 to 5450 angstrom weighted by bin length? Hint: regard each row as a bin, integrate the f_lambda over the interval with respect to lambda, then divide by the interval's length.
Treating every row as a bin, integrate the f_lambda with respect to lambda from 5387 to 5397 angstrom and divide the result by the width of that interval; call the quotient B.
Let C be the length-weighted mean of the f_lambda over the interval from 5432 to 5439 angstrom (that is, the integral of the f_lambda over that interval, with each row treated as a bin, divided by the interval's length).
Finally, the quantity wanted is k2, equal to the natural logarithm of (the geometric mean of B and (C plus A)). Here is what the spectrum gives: 3.58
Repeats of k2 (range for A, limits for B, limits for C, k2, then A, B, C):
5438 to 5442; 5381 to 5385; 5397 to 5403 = 3.60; 30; 23.9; 26.0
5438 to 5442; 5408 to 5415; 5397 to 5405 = 3.56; 30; 21.8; 26.7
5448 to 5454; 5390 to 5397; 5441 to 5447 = 3.59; 21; 26.4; 28.3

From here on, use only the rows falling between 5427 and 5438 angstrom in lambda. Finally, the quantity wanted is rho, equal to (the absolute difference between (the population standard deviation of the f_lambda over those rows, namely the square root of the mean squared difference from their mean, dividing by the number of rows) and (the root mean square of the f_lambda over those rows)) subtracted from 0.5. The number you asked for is -24.4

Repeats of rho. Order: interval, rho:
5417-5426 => -24.3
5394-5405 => -22.0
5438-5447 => -25.5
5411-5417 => -20.5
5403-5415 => -20.1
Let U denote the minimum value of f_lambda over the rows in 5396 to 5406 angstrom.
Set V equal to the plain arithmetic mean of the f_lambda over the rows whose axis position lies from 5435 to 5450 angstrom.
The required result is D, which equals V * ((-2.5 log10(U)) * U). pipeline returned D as -1792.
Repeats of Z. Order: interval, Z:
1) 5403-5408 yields 26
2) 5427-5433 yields 27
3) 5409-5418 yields 23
